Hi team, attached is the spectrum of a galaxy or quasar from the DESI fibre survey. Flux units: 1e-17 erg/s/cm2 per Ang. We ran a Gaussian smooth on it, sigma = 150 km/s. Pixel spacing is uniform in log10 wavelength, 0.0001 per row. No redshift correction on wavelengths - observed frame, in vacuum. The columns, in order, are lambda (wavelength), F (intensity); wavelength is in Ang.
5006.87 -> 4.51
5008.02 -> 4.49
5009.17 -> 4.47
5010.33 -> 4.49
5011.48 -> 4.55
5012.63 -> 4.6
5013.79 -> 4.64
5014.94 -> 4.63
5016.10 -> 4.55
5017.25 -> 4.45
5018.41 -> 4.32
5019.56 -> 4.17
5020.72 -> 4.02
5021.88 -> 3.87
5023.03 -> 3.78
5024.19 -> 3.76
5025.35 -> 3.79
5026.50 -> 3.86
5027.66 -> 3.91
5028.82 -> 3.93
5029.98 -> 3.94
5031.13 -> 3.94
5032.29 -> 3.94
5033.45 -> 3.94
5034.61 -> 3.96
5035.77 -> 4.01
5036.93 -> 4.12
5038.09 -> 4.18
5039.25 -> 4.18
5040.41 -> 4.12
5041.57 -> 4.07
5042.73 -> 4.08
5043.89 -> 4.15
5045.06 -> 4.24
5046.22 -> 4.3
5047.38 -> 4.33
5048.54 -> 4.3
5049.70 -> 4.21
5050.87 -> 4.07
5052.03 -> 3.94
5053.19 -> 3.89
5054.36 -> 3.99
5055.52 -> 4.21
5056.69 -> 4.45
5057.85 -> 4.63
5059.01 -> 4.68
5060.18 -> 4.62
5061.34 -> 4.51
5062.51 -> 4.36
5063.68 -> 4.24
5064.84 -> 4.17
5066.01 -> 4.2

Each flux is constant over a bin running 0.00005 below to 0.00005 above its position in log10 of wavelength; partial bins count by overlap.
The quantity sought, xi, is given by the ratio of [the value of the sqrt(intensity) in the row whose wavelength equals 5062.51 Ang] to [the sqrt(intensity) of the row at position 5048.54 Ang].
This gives 1.01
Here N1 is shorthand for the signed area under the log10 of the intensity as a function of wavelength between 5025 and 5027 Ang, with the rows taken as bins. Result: 1.17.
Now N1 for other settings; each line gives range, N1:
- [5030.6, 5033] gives 1.43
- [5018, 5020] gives 1.26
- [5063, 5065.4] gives 1.50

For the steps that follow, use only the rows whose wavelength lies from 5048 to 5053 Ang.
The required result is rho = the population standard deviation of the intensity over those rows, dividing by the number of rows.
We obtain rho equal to 0.14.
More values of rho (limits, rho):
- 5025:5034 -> 0.05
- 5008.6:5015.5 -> 0.07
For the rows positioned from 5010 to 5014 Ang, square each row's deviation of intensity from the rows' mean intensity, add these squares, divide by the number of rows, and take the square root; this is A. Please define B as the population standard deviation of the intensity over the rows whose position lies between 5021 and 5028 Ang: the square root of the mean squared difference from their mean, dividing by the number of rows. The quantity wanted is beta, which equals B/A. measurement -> 0.97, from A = 0.06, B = 0.055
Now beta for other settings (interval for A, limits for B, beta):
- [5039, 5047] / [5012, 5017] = 0.45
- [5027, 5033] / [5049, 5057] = 15.51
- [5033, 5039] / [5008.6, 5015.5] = 0.71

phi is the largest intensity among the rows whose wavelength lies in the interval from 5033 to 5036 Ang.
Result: 4.01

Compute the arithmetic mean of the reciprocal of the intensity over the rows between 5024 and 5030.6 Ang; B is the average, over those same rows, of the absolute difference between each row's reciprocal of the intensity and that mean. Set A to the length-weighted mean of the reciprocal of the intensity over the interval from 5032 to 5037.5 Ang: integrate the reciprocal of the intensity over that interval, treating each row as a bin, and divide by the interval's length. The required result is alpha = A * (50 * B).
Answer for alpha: 0.052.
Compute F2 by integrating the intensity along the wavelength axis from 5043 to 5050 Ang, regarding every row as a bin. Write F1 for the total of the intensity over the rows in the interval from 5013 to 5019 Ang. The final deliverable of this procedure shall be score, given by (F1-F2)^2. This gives 51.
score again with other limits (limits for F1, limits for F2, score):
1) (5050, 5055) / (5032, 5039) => 153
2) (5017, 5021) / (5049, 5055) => 52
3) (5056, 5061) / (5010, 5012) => 87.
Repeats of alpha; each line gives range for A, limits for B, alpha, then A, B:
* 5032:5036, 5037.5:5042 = 0.031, 0.252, 0.0025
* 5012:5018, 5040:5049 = 0.058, 0.219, 0.0053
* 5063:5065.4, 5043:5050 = 0.036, 0.238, 0.0030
